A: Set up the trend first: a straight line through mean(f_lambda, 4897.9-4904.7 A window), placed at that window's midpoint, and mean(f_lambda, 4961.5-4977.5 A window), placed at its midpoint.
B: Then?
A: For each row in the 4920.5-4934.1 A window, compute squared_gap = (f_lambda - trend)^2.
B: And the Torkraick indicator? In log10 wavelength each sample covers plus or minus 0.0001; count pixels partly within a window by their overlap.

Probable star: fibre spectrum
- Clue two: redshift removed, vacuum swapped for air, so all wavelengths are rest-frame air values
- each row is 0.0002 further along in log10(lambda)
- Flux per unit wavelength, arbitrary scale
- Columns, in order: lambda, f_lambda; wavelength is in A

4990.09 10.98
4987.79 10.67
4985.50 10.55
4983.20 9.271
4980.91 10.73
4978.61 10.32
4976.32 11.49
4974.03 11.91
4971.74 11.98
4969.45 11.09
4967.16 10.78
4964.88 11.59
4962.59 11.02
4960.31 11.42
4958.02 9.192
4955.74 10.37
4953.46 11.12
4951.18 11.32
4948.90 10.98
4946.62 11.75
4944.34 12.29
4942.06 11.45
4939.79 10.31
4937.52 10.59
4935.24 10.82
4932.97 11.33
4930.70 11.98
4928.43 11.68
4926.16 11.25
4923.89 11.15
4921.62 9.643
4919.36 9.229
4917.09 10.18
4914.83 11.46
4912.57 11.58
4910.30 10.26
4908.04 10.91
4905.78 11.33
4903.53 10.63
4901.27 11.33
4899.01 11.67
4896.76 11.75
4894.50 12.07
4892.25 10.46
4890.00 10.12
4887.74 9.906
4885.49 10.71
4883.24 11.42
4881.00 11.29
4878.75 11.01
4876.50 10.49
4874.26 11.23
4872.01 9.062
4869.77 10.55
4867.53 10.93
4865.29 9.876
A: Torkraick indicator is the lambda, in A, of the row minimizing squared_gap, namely 4932.97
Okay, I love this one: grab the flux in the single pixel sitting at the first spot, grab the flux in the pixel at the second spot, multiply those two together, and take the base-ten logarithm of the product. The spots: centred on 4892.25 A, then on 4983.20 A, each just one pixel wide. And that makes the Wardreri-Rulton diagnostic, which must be 1.99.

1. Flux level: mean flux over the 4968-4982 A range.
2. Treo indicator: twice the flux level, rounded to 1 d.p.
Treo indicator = 22.5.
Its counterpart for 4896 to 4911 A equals 22.3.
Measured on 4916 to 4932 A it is 21.5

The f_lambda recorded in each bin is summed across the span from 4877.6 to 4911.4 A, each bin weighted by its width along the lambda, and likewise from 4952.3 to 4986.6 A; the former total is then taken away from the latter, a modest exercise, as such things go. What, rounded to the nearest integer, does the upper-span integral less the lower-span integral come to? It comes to 1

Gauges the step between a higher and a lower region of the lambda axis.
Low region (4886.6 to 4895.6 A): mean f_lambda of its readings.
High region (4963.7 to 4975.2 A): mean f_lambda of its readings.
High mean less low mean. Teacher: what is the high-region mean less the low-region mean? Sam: 0.8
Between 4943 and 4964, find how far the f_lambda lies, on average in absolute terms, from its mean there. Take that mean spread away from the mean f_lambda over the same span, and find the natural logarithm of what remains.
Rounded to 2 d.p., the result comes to 2.35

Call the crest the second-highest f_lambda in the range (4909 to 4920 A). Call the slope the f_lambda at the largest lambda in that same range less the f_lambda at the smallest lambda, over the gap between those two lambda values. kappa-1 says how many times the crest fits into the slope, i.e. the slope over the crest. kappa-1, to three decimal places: -0.010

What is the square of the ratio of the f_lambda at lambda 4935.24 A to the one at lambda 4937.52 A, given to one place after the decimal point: 1.0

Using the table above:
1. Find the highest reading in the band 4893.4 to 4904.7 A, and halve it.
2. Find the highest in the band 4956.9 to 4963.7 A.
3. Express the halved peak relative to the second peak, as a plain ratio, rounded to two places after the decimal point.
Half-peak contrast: 0.53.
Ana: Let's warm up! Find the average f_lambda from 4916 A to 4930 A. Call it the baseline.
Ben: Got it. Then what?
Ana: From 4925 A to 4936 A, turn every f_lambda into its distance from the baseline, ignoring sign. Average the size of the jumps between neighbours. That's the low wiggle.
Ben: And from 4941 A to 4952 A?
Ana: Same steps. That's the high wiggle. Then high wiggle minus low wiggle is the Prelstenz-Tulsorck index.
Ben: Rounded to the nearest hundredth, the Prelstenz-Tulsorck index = 0.15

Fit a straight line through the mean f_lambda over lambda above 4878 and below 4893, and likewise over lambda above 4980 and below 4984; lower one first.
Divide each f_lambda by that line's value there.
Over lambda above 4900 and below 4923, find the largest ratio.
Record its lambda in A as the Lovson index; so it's 4912.57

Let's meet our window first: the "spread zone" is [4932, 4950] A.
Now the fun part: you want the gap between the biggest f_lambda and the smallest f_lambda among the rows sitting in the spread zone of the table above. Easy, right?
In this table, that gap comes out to 2.0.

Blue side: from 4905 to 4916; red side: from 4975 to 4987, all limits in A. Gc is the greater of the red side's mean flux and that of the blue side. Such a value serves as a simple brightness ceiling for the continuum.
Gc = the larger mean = 11.1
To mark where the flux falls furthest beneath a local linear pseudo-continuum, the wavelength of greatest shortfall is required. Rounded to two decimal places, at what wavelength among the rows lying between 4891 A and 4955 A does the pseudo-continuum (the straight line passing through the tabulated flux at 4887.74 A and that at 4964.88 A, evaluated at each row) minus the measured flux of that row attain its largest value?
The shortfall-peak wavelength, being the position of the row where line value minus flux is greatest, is 4919.36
